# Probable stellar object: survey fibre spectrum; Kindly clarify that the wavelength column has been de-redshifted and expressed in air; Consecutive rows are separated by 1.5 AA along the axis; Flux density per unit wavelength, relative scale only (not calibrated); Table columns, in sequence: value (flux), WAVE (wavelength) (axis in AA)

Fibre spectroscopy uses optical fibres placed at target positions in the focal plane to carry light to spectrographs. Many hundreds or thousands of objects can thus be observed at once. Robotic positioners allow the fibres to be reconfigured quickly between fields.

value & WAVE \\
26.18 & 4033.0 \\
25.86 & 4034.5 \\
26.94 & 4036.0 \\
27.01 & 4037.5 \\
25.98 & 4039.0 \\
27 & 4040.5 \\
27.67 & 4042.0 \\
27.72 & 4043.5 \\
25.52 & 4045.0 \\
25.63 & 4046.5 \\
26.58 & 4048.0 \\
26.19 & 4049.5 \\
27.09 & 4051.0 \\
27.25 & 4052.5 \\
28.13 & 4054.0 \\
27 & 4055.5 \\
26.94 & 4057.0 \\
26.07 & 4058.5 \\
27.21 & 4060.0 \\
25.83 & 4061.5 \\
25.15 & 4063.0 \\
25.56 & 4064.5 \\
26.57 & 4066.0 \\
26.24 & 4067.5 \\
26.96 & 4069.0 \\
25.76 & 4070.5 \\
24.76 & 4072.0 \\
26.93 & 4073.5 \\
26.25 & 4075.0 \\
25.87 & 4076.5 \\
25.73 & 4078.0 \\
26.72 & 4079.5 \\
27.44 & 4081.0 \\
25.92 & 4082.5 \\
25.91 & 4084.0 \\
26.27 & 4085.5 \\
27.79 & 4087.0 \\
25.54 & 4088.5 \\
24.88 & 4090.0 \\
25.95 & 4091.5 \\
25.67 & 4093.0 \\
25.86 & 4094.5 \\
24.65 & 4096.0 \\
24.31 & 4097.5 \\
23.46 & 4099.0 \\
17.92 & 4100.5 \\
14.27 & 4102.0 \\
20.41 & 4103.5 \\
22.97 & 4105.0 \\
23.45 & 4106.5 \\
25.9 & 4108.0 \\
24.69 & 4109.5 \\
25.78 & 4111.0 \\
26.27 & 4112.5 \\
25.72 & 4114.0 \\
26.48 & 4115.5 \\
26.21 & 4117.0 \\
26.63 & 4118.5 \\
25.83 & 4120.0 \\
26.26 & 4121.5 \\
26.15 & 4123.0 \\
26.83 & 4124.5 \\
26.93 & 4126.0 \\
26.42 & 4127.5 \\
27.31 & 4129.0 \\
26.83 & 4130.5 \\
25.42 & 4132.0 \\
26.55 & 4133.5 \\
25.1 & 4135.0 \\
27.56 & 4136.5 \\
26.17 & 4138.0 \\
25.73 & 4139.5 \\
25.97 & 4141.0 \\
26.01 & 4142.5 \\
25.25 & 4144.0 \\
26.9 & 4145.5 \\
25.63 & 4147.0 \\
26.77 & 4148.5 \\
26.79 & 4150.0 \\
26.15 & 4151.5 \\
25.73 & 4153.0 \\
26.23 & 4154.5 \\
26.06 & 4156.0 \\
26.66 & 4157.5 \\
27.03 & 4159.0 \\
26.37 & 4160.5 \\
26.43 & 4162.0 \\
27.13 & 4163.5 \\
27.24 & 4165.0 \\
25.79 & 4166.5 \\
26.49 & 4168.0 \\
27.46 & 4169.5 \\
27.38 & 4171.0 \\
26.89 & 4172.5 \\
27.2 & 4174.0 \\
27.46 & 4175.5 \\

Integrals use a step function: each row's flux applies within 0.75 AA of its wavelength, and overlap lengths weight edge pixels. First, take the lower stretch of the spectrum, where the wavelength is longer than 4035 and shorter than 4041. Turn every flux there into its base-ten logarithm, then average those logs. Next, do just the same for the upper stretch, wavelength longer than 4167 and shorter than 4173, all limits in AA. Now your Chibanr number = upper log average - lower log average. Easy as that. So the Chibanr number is 0.005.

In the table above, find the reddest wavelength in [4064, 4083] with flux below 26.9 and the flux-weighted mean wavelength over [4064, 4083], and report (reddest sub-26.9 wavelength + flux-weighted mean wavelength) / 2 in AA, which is 4078.0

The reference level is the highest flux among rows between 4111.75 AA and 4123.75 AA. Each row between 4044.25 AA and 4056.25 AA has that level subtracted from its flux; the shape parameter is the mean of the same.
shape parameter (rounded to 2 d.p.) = 0.04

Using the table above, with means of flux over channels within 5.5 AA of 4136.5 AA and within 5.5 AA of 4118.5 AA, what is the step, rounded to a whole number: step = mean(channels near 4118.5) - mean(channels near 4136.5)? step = 0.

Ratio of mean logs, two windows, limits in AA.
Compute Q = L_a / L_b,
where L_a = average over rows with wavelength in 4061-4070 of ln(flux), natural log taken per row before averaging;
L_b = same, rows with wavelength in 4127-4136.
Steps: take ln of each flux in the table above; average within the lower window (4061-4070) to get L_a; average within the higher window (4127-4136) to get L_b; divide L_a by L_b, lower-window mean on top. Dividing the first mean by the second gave 1.00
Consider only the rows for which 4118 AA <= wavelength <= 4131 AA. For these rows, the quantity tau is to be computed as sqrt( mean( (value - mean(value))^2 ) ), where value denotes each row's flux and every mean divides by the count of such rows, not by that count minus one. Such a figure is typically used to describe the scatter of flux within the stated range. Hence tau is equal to 0.43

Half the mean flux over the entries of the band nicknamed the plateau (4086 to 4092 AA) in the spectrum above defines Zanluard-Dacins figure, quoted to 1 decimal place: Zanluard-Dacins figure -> 13.0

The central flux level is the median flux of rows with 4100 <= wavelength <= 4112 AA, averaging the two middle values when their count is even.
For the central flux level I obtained 23.21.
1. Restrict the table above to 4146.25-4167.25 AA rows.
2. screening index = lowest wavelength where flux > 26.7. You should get 4148.5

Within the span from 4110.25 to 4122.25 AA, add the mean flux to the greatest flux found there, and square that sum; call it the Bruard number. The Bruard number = 2785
